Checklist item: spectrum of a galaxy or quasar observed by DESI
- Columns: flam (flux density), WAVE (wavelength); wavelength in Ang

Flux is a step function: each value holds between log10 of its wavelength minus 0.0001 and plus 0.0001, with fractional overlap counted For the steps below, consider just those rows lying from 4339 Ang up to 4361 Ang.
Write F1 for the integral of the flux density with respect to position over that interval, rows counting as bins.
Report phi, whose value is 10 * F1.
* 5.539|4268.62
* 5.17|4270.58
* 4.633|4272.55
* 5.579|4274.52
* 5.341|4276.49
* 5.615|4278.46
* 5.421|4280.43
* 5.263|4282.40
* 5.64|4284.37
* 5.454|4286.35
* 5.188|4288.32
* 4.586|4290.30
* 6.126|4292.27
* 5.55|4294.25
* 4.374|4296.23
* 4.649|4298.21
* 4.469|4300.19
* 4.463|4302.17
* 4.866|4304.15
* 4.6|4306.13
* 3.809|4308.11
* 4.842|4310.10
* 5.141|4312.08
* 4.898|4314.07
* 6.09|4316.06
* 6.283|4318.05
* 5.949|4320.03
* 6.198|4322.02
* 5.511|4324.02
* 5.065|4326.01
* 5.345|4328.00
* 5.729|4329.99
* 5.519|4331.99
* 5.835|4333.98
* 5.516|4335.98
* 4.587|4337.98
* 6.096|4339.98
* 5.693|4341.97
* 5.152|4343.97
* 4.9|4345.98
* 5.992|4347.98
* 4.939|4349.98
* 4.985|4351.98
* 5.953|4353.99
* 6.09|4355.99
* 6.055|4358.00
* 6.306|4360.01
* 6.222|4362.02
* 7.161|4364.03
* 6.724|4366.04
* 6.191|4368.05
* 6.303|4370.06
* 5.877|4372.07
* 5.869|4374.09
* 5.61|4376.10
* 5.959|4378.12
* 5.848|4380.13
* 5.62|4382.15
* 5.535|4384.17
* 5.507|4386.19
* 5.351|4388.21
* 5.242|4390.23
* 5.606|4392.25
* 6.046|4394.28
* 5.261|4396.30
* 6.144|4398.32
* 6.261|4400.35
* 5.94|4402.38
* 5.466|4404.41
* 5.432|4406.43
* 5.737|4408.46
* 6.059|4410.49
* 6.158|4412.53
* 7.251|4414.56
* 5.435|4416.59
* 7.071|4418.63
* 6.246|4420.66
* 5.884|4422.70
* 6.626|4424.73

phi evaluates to 1243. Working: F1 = 124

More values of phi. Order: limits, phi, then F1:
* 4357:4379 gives 1366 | 137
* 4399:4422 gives 1401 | 140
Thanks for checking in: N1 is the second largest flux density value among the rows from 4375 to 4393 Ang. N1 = 5.848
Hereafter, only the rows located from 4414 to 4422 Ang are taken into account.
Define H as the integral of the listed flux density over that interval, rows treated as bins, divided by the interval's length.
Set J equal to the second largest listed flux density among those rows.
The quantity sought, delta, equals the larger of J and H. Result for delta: 7.1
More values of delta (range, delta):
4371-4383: 5.9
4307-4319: 6.1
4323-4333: 5.5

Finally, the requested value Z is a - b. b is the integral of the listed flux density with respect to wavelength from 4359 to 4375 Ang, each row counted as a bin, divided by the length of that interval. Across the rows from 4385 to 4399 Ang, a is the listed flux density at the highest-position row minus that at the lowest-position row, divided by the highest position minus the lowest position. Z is -6.28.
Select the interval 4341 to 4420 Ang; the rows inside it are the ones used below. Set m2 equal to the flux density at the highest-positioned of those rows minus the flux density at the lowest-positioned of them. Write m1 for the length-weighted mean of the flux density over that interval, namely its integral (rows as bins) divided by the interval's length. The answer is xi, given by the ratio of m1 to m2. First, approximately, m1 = 5.9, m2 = 1.4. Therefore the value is 4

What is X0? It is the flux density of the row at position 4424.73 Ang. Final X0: 6.626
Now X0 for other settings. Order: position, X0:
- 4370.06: 6.303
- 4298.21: 4.649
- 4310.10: 4.842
